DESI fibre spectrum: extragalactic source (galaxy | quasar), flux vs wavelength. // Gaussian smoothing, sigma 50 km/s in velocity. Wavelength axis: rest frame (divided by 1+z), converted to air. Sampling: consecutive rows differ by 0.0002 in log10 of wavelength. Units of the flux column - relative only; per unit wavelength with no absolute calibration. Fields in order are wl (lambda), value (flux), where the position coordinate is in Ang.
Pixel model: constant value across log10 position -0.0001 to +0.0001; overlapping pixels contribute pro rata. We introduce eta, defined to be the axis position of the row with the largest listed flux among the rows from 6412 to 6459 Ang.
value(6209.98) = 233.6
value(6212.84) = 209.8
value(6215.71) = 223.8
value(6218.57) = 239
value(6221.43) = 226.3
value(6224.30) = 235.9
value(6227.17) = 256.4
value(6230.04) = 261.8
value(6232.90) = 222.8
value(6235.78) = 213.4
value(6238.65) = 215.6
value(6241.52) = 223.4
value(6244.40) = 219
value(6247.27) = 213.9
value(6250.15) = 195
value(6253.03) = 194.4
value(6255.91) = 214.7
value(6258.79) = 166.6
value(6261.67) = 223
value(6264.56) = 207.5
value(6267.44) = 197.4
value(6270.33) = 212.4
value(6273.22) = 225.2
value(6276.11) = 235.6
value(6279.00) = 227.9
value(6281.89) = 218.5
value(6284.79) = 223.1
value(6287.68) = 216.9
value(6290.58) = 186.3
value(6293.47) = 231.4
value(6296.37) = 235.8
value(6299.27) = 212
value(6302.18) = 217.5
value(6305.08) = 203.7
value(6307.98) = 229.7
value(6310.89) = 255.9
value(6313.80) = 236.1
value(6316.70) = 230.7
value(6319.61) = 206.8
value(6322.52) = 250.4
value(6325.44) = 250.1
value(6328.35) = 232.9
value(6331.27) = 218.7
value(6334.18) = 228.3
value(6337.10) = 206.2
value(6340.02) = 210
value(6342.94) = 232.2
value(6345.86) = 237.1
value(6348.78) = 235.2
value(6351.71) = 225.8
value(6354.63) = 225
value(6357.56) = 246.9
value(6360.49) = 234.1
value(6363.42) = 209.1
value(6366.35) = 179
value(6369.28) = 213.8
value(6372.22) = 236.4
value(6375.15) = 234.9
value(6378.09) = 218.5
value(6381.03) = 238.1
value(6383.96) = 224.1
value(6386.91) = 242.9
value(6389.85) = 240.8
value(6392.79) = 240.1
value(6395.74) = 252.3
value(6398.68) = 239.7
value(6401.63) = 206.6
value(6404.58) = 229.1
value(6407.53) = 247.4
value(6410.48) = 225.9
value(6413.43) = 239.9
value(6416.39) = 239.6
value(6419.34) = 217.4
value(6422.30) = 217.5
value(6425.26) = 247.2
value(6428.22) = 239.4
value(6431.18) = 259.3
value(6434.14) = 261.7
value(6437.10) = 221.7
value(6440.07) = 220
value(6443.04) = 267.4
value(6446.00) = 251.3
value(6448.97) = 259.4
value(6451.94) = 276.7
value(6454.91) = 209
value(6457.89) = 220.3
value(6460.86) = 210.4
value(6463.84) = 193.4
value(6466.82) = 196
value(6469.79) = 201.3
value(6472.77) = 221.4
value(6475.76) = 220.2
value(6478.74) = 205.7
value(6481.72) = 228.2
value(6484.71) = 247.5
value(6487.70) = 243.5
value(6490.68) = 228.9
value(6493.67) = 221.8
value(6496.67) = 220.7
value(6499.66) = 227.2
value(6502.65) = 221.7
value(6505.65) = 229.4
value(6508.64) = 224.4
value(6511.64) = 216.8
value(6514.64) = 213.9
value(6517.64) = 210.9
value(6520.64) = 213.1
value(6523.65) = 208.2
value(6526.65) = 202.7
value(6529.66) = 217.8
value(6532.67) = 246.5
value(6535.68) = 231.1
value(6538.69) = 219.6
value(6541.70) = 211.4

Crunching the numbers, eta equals 6451.94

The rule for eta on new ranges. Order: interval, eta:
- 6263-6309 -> 6296.37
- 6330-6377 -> 6357.56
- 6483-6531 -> 6484.71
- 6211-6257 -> 6230.04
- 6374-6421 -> 6395.74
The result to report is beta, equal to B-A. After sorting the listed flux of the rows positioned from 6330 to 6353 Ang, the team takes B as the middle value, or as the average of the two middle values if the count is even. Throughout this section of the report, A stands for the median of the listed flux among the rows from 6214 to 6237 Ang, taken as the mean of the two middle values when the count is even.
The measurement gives -4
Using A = 231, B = 227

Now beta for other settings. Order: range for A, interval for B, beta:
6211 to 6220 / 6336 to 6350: 8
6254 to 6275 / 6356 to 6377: 22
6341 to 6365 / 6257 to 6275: -23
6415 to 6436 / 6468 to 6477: -19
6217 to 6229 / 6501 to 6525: -22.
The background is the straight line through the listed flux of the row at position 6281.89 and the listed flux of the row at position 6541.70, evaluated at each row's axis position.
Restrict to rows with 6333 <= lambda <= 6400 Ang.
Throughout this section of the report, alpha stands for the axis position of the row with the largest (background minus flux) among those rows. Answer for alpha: 6366.35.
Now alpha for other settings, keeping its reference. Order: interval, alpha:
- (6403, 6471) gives 6463.84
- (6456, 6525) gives 6463.84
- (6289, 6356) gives 6290.58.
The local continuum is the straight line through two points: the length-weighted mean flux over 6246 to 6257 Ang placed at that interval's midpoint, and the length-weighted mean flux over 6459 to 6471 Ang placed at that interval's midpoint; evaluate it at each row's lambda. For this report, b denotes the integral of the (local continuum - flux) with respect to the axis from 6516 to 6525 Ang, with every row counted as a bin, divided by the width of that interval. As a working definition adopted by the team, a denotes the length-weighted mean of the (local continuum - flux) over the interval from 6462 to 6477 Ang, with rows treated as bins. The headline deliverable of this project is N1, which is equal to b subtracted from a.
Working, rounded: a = -5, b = -10.6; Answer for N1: 5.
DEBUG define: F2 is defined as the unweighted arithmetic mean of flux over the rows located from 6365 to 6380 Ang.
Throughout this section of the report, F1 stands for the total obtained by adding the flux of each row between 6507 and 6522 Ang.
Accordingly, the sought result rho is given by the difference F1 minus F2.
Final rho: 863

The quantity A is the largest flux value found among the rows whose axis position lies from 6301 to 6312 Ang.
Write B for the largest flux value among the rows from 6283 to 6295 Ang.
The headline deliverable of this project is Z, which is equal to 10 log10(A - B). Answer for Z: 13.9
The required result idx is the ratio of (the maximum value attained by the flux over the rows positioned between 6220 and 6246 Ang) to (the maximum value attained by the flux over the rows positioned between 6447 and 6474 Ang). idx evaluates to 0.95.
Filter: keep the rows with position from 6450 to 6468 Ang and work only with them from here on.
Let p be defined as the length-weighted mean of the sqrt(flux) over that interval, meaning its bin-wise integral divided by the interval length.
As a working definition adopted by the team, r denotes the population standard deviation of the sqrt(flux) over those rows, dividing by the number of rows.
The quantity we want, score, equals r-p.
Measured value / -13.9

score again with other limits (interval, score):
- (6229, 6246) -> -14.5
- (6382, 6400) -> -15.2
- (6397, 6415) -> -14.8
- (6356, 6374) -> -14.0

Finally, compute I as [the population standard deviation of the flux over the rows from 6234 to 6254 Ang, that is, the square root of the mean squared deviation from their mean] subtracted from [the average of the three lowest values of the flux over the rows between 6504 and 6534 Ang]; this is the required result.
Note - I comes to 197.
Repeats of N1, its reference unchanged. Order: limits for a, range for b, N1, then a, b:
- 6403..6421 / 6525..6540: -8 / -31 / -23.4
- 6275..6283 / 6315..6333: 5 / -24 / -28.7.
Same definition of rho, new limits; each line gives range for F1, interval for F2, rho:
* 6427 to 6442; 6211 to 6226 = 975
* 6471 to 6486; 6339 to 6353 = 895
